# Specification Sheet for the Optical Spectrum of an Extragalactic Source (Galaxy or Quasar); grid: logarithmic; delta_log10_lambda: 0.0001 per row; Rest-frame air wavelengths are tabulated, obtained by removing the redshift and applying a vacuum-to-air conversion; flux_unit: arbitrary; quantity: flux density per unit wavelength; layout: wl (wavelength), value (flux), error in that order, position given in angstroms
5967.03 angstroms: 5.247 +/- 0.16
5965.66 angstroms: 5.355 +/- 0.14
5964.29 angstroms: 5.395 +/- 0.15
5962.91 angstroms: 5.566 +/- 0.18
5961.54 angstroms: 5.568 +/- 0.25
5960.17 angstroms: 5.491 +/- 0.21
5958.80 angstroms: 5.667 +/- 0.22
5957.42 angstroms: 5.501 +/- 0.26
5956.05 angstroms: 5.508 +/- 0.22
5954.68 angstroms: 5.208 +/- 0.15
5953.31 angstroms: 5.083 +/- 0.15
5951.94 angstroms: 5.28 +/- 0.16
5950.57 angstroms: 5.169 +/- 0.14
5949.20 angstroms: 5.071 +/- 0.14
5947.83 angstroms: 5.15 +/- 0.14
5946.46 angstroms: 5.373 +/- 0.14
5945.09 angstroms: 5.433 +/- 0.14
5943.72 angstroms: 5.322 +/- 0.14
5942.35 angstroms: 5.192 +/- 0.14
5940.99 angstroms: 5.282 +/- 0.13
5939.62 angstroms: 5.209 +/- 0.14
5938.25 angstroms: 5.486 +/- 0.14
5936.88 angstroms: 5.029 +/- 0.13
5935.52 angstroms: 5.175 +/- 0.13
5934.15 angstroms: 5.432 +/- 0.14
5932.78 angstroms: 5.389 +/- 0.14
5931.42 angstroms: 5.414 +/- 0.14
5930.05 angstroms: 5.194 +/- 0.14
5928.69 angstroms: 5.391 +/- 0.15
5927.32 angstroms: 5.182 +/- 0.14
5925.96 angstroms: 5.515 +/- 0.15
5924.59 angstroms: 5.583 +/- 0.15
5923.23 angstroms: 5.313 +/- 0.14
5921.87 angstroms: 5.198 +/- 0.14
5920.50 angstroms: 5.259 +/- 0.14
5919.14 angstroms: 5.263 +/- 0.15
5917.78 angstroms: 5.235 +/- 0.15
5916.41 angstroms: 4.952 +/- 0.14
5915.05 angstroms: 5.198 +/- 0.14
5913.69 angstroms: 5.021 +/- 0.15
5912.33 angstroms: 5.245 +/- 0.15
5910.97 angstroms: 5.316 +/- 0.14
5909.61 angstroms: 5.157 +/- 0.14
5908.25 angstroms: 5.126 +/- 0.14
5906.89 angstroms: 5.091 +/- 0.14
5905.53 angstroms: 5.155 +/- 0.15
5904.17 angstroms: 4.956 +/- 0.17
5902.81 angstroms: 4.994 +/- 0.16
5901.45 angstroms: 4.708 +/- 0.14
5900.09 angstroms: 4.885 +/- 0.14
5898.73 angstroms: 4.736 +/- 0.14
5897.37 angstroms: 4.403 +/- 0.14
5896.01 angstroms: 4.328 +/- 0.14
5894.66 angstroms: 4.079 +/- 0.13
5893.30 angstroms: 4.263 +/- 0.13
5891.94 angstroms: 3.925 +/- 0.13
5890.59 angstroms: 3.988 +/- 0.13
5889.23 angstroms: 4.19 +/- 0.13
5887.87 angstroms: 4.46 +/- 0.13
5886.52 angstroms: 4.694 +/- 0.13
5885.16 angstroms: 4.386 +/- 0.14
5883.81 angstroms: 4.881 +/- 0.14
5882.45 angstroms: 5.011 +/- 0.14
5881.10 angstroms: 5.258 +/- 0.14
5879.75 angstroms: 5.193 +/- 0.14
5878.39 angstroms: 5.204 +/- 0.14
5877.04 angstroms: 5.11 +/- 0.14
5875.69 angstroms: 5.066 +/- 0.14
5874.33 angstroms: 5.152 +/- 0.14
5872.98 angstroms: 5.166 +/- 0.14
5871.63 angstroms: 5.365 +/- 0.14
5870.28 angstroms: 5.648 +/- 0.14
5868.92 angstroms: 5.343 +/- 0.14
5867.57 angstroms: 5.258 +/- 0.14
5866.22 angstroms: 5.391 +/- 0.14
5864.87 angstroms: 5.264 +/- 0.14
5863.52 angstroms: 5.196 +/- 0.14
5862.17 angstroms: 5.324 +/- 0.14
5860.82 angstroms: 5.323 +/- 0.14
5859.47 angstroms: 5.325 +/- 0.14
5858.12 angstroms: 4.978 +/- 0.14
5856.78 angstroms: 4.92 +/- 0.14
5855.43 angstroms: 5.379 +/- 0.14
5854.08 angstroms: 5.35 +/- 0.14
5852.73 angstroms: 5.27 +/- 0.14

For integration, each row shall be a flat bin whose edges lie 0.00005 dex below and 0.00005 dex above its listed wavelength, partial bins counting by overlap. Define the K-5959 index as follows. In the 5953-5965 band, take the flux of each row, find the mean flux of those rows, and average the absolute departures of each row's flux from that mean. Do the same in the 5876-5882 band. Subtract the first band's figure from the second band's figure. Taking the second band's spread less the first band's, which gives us -0.10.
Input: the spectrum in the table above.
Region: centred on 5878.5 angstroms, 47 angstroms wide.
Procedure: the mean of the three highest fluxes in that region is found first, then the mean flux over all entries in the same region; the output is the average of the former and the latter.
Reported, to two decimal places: 5.19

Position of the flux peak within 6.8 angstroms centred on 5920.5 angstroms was 5923.23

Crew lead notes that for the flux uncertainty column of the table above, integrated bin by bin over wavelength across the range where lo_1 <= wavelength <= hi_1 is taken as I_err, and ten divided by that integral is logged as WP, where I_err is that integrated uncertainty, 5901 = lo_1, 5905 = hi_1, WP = 16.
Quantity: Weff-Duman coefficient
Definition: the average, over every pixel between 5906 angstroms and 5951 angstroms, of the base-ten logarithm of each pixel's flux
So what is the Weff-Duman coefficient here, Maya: 0.720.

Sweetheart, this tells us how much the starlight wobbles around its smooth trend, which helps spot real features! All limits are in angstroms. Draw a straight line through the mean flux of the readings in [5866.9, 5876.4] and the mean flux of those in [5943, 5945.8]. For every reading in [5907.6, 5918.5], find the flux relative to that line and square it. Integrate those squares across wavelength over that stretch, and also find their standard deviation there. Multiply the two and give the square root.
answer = 0.2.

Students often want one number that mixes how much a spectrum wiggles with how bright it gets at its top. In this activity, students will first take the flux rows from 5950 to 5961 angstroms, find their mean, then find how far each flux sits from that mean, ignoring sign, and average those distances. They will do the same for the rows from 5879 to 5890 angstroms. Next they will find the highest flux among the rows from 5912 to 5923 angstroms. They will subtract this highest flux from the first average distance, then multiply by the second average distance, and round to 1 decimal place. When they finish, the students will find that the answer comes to -1.7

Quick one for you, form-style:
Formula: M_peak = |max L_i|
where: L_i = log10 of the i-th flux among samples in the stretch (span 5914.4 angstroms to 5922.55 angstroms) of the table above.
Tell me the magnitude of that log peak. 0.721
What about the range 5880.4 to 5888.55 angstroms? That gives 0.721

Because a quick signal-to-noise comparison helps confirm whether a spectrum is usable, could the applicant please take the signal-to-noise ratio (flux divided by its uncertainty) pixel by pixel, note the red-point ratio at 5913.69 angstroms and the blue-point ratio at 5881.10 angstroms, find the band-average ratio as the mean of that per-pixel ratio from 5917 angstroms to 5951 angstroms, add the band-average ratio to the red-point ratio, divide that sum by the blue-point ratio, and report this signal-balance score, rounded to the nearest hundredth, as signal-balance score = 1.89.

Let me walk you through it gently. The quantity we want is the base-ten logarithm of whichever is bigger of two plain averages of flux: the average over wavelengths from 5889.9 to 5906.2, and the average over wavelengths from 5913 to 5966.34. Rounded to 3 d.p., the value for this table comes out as 0.725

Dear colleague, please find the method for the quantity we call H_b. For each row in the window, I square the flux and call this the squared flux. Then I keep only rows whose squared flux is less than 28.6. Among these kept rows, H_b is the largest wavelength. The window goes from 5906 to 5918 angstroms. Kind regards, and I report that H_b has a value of 5917.78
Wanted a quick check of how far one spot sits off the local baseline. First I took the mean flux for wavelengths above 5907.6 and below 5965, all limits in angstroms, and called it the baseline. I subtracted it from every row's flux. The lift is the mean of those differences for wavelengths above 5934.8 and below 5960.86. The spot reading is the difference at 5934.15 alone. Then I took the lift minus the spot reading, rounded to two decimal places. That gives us -0.14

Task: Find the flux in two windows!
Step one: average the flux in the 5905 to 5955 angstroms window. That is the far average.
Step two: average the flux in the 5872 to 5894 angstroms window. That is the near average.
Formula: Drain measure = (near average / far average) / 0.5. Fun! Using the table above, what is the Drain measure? 1.81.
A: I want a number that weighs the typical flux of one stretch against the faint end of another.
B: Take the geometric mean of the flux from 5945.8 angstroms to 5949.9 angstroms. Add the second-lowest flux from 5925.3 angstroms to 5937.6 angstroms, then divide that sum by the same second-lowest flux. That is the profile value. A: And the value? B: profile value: 2.00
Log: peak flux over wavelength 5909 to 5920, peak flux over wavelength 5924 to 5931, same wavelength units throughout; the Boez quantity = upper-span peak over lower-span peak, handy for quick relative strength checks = 1.05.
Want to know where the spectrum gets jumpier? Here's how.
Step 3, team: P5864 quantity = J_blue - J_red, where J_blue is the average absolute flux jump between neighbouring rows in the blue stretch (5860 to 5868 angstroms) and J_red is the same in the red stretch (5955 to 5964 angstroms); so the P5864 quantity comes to 0.01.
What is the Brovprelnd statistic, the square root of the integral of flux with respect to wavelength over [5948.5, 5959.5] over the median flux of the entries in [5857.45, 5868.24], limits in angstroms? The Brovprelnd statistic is 3.3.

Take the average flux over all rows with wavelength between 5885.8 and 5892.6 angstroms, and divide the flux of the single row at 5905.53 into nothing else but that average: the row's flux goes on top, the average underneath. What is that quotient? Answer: 1.21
